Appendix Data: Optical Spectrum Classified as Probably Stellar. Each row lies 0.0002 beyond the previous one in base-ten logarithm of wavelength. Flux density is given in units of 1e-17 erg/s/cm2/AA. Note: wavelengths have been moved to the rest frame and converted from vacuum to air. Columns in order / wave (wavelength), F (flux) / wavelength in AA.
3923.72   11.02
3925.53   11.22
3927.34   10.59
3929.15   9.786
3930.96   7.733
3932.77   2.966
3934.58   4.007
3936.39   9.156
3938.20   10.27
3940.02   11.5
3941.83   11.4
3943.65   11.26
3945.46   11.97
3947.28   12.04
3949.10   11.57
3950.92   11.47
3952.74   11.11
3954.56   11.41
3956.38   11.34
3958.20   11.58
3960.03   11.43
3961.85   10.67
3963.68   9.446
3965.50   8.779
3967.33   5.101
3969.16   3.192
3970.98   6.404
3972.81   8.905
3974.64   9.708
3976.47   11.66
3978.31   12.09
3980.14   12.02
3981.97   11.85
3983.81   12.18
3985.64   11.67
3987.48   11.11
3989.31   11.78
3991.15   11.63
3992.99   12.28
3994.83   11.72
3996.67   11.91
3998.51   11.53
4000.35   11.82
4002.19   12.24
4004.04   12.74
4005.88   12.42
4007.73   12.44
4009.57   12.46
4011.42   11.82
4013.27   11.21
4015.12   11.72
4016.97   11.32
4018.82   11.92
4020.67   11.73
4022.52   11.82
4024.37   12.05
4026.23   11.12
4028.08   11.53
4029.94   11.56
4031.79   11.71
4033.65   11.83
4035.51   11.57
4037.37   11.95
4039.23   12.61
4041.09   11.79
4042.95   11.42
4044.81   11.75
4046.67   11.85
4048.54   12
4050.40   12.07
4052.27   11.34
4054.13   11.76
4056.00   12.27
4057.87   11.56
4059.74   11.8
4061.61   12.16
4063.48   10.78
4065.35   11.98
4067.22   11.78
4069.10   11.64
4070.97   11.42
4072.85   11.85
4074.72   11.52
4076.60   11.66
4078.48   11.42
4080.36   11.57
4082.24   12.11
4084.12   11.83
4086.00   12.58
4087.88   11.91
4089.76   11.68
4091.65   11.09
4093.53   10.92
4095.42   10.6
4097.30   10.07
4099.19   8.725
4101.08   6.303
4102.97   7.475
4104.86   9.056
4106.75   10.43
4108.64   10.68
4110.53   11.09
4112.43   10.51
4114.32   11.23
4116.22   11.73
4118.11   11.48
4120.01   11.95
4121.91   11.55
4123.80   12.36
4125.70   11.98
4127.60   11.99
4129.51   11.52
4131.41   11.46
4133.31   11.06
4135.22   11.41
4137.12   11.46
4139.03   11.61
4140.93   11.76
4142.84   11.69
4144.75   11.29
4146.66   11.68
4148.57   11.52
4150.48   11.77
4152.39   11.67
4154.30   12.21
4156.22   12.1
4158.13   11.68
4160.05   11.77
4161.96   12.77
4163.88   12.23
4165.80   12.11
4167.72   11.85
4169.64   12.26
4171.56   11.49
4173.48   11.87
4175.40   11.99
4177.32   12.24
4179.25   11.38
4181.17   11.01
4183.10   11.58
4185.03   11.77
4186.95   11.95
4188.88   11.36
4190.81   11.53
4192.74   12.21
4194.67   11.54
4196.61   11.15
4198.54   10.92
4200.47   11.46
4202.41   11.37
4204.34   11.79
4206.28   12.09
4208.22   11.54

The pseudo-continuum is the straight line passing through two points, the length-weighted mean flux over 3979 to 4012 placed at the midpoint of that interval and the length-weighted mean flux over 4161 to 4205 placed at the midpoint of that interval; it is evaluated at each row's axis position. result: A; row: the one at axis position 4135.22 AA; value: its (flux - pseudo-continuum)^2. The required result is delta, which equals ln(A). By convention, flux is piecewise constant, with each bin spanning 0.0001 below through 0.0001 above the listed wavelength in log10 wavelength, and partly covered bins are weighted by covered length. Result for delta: -1.9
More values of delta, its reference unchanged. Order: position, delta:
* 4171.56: -2.7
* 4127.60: -3.4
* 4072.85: -7.0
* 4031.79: -3.0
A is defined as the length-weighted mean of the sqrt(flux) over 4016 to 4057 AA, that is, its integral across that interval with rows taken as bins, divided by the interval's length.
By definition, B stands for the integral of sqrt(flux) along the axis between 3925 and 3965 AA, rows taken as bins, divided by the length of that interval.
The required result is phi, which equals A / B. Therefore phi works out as 1.087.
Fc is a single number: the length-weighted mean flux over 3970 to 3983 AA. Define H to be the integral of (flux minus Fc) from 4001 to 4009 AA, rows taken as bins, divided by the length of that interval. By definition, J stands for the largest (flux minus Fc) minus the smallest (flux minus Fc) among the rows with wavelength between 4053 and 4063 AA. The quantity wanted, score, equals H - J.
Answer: 1.4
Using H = 2.1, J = 0.71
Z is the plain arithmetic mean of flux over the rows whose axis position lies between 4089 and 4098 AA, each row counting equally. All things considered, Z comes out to 10.9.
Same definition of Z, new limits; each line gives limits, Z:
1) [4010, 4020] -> 11.6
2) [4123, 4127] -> 12.2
